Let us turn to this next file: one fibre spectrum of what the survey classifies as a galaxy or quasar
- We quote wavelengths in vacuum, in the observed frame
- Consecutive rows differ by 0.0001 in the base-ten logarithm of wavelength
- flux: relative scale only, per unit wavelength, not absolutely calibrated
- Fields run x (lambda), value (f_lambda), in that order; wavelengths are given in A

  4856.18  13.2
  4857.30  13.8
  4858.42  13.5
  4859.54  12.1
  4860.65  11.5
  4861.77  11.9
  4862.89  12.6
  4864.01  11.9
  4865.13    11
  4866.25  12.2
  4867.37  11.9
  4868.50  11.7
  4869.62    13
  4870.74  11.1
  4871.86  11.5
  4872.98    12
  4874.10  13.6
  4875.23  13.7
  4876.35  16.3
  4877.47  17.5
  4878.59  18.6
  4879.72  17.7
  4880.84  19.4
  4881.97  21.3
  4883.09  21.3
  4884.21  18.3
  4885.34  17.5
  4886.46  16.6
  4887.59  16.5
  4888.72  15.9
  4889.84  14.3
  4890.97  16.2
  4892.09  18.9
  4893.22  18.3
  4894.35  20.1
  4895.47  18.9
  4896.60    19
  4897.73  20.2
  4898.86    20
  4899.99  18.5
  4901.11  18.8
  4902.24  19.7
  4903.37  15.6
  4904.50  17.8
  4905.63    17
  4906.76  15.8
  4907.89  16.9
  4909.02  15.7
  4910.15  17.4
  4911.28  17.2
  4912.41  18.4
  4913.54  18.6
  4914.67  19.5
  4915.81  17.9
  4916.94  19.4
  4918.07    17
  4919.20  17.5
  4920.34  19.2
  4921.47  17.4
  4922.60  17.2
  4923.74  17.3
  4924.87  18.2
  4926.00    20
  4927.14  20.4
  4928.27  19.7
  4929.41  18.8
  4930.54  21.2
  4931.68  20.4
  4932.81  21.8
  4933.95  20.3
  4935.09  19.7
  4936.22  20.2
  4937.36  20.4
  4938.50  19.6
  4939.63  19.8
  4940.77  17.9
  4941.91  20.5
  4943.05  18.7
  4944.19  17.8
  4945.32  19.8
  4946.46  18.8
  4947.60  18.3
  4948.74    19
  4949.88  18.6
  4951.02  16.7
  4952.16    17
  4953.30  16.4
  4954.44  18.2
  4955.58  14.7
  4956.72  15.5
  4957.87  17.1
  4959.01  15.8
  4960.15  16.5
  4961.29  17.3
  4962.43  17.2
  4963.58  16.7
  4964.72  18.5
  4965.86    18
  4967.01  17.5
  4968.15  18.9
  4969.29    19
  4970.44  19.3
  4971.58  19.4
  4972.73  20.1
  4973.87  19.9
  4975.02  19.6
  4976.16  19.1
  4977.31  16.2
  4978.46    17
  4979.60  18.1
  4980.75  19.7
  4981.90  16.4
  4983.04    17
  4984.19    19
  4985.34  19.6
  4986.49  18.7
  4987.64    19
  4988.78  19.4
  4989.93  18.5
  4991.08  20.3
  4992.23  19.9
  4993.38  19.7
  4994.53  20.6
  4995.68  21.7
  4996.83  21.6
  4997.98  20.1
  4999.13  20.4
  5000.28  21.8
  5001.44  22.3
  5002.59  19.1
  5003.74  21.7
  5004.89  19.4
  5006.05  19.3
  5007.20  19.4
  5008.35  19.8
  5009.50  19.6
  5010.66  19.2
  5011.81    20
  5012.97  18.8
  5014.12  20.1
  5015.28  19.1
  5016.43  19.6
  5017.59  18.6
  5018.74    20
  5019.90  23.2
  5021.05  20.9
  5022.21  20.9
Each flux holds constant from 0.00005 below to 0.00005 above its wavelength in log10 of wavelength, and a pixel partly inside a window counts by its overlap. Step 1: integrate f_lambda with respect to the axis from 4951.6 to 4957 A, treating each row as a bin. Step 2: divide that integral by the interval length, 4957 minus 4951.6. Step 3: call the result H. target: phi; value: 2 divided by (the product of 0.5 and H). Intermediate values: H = 16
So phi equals 0.24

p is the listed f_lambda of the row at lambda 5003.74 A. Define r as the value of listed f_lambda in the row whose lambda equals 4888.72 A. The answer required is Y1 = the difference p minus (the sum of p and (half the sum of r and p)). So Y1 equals -18.8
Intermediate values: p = 21.7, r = 15.9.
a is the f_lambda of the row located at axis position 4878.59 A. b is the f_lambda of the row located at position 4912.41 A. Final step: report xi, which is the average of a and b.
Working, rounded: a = 18.6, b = 18.4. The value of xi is 18.5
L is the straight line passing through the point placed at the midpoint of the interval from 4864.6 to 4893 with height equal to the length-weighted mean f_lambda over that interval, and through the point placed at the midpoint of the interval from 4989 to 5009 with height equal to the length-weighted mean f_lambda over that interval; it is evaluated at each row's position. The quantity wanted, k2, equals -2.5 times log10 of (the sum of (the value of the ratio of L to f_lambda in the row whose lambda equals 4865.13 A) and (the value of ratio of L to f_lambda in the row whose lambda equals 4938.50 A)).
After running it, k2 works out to -0.89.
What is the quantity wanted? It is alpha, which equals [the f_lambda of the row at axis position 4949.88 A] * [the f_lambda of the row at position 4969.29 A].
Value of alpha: 353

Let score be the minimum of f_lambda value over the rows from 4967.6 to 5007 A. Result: 16.2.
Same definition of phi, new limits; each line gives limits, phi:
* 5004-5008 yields 0.20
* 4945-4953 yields 0.22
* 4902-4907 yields 0.23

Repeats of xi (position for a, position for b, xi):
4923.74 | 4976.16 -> 18.2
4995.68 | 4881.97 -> 21.5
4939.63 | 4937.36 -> 20.1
